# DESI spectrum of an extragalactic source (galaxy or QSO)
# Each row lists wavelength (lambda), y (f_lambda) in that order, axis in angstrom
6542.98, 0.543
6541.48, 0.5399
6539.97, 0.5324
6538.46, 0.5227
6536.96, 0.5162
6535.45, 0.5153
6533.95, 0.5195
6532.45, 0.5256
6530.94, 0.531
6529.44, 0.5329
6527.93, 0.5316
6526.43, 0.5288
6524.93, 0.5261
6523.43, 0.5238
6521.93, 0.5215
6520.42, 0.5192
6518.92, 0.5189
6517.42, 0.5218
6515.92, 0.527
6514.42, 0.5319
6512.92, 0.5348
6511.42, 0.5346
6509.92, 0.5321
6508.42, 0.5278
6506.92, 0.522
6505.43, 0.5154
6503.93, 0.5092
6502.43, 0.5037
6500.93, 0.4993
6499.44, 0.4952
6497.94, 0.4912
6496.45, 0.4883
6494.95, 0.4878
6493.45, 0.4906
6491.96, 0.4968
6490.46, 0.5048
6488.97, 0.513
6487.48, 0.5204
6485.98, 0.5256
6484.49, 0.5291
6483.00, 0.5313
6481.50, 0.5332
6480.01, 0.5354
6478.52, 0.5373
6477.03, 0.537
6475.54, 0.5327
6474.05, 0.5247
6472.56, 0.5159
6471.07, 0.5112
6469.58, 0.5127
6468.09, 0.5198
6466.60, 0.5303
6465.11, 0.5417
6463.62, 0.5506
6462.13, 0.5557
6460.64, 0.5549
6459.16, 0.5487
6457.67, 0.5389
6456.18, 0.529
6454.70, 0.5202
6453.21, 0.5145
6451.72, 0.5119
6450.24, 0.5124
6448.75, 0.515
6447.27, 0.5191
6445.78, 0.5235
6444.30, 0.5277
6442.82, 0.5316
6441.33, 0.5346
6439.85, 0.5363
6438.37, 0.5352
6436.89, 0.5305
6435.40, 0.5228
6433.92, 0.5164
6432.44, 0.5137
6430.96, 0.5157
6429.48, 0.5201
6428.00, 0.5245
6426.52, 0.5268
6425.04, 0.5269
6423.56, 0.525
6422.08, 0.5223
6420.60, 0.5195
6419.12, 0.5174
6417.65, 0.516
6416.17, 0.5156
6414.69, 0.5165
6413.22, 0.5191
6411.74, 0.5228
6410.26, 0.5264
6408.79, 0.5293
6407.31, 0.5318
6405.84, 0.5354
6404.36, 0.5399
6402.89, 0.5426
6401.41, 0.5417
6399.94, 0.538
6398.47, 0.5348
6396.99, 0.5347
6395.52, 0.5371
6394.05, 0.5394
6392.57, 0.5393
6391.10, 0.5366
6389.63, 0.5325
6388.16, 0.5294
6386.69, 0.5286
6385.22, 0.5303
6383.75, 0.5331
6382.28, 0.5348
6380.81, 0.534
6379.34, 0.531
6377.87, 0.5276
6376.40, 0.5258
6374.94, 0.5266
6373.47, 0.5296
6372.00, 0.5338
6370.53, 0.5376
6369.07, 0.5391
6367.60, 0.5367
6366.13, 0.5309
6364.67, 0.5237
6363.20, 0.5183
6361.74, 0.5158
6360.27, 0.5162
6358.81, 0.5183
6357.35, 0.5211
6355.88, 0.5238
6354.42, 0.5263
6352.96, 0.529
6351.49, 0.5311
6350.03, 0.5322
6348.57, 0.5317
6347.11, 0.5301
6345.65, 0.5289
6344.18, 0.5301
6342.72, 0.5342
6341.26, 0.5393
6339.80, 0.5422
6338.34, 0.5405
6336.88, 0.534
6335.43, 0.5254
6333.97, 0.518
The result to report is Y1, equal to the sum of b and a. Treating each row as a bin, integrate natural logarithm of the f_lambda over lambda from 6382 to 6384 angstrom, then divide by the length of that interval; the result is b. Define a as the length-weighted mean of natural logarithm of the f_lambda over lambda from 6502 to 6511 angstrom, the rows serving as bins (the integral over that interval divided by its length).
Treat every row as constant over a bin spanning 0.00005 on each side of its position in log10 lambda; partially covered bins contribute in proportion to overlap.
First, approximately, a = -0.655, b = -0.627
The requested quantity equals -1.28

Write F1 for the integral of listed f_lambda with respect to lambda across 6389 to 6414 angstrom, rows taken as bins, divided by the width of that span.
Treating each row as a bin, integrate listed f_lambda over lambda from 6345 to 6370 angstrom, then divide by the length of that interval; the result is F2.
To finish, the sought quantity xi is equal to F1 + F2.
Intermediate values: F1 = 0.534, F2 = 0.527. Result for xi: 1.06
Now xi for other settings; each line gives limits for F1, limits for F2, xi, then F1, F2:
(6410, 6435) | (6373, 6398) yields 1.05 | 0.520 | 0.532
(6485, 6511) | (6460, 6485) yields 1.04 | 0.508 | 0.532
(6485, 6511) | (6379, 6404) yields 1.04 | 0.508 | 0.535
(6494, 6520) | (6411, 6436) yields 1.03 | 0.514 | 0.520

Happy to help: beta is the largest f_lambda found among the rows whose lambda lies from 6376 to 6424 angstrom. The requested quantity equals 0.5426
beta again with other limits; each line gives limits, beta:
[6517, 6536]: 0.5329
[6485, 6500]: 0.5256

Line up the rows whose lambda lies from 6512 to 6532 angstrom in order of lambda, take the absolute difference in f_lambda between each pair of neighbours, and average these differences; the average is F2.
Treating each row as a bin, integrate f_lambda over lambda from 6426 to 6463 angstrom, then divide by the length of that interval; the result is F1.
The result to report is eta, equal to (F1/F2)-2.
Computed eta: 197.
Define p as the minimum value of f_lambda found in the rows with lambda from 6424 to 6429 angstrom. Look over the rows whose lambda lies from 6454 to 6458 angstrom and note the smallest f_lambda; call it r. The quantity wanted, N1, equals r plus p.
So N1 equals 1.04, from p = 0.5245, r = 0.5202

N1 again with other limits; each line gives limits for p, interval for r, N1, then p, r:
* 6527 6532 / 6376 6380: 1.06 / 0.531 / 0.5258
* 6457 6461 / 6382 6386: 1.07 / 0.5389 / 0.5303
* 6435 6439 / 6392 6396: 1.06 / 0.5228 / 0.5371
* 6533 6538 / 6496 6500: 1.00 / 0.5153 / 0.4883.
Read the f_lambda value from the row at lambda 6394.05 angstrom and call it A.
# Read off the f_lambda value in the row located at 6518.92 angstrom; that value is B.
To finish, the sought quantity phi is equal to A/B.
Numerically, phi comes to 1.04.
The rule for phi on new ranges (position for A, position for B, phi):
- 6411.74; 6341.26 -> 0.97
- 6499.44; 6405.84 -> 0.92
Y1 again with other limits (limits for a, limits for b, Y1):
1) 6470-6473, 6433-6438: -1.31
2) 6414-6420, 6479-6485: -1.29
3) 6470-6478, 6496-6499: -1.36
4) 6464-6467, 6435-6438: -1.26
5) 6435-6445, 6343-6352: -1.27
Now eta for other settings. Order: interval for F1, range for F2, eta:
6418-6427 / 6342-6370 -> 193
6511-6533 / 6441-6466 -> 103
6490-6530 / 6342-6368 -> 189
